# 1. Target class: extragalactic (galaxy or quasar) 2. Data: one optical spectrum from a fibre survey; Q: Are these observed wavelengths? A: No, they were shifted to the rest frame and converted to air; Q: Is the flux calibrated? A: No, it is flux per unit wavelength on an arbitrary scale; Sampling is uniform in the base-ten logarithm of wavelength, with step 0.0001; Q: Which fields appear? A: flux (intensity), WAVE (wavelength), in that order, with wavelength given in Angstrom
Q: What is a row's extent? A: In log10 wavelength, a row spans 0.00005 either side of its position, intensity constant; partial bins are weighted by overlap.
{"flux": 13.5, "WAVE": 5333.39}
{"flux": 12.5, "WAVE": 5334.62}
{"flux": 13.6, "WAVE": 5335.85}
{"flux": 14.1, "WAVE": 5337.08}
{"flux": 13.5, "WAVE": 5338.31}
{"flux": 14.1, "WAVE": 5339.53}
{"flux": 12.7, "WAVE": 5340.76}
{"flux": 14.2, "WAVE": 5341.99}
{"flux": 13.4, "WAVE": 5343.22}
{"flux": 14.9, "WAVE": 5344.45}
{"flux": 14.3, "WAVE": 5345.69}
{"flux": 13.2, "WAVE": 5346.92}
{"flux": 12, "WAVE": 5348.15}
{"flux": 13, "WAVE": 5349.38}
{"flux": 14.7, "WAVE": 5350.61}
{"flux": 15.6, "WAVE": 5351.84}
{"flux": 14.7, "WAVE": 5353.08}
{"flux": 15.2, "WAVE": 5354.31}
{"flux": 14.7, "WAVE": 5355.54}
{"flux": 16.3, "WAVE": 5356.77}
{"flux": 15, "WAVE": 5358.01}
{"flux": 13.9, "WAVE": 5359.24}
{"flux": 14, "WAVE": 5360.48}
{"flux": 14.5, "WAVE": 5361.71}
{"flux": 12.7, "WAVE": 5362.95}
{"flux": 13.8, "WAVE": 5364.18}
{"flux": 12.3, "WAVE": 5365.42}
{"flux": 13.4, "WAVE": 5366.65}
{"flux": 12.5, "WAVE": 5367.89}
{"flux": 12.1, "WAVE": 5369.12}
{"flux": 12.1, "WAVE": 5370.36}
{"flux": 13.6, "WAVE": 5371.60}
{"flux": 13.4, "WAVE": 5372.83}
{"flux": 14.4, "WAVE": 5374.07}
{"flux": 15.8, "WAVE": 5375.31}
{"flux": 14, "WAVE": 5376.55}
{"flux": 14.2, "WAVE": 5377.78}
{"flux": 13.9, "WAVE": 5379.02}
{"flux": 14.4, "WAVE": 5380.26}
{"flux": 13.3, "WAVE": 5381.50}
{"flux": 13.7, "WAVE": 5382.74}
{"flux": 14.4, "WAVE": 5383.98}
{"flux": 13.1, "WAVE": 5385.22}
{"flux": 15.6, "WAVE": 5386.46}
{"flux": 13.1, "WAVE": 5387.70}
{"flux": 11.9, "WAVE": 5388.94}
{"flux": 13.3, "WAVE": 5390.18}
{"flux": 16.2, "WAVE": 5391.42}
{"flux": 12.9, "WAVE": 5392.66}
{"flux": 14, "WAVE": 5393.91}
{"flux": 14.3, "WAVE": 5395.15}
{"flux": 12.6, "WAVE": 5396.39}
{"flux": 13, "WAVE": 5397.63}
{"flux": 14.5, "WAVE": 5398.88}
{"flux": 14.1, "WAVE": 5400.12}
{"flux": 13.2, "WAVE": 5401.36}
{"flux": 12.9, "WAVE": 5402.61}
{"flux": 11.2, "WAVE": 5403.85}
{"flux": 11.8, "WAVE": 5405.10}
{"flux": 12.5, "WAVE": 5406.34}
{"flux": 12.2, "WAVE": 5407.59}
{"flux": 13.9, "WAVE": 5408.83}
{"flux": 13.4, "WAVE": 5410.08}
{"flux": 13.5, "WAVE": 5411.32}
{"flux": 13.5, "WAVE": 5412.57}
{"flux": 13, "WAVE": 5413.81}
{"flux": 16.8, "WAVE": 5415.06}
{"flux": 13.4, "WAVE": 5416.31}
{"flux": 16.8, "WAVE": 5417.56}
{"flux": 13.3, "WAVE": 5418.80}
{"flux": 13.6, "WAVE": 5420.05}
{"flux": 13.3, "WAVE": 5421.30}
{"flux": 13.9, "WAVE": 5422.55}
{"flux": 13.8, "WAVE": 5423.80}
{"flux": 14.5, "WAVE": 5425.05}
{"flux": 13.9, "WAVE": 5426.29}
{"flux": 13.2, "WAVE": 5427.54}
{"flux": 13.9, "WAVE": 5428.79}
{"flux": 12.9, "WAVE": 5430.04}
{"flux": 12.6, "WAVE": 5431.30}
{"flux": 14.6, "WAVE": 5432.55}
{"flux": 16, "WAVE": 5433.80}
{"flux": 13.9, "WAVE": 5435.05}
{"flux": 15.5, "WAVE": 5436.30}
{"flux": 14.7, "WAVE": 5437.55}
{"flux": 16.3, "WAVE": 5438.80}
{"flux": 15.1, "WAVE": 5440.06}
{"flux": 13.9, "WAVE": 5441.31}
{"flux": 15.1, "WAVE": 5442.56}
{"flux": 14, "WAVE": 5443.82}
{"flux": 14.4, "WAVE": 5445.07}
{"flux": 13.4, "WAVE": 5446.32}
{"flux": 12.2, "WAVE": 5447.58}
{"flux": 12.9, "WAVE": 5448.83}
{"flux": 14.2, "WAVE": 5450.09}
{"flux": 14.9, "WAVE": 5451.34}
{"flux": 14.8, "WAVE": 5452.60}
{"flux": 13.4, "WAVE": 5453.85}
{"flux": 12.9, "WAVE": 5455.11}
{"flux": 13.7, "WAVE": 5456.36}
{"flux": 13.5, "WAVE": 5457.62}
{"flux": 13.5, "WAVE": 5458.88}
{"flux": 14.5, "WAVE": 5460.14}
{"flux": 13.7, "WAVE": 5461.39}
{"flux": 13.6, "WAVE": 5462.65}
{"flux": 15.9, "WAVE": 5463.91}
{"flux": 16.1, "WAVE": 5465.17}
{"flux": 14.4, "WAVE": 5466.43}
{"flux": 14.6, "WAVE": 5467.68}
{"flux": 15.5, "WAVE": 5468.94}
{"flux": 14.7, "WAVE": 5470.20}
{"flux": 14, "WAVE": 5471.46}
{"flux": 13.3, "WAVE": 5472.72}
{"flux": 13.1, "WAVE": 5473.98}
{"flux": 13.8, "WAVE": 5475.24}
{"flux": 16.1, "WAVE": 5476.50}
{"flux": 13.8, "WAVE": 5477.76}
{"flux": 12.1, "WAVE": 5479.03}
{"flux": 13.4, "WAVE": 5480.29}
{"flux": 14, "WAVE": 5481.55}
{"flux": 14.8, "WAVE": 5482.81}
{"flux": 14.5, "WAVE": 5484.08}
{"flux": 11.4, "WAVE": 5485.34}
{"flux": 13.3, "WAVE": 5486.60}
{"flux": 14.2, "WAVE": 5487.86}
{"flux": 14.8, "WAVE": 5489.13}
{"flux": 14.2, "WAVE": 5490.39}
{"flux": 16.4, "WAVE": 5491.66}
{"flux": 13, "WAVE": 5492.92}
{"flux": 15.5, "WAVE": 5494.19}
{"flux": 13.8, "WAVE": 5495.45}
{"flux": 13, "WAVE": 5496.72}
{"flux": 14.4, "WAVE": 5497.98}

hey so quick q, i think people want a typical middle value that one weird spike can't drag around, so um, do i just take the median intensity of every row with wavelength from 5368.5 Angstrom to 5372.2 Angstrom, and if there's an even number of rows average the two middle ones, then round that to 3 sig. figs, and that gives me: 12.1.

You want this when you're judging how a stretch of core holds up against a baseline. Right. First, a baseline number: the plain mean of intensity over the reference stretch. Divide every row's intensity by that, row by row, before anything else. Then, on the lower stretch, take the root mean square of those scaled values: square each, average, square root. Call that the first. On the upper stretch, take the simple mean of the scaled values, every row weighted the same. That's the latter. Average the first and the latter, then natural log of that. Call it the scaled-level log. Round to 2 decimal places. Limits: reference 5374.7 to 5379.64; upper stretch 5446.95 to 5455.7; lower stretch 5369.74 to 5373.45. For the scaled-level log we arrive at -0.08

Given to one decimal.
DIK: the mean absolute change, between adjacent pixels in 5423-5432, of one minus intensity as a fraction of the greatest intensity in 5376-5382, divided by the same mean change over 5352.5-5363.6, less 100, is -99.3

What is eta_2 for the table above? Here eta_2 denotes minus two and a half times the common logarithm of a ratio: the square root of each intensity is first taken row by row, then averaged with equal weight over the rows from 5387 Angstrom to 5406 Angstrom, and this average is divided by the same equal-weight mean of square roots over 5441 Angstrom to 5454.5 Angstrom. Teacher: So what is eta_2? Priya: 0.027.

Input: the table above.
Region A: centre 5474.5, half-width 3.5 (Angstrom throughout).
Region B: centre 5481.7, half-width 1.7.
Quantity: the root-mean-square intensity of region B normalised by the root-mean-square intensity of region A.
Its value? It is 1.00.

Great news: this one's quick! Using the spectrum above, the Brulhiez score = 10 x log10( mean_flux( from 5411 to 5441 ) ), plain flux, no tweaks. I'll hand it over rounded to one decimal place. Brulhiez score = 11.5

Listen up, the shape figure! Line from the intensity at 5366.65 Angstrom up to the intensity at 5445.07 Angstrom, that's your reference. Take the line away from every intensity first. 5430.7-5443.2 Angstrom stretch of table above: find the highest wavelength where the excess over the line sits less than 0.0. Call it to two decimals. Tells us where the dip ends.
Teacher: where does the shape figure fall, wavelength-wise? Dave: 5441.31 Angstrom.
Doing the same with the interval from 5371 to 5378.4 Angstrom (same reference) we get 5372.83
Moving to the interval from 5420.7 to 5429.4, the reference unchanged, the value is 5428.79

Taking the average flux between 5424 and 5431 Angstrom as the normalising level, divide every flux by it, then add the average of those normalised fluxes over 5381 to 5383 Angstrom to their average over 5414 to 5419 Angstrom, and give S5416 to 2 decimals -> 2.09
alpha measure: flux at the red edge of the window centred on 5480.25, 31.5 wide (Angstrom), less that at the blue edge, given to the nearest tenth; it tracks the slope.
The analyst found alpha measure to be -2.3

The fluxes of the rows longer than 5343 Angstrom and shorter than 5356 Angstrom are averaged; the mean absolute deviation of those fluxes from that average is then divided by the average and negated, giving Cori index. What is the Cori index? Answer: -0.064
